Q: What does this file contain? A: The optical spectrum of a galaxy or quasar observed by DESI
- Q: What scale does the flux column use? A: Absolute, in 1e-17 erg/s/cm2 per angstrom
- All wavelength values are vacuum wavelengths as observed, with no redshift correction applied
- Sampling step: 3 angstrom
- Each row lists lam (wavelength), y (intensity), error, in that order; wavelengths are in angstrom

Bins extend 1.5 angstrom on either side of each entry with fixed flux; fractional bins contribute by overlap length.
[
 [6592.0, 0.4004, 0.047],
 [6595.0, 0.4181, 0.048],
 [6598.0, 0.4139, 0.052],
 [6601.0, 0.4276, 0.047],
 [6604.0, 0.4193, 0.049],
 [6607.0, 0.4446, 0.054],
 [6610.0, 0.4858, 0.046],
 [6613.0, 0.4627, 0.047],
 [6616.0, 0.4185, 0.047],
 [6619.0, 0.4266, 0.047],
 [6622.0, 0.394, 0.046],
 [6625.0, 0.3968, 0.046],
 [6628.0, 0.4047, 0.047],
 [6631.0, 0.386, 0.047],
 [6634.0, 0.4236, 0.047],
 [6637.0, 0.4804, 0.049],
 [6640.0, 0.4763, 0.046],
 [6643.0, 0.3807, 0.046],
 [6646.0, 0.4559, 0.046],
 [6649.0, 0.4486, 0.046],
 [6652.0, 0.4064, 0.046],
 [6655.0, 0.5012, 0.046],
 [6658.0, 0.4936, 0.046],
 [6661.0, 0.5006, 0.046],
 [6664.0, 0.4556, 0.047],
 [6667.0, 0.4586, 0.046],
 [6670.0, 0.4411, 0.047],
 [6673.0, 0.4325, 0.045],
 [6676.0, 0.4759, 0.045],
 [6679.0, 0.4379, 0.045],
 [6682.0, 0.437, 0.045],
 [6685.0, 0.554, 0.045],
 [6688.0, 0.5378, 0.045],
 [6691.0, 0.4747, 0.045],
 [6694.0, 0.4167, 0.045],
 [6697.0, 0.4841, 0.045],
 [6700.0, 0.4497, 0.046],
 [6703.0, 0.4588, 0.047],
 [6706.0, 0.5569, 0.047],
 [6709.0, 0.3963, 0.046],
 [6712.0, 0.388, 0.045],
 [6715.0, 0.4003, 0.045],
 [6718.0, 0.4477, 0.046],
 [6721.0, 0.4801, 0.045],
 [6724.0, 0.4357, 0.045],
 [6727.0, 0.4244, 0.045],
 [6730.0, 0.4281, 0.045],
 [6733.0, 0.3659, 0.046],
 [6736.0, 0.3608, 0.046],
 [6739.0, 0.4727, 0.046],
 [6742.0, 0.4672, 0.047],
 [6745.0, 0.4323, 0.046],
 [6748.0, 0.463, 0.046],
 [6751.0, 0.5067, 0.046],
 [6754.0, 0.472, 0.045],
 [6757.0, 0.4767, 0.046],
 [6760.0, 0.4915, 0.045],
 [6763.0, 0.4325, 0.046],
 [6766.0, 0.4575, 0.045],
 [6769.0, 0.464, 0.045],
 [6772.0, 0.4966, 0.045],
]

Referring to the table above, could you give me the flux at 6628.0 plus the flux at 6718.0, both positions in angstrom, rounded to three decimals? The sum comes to 0.852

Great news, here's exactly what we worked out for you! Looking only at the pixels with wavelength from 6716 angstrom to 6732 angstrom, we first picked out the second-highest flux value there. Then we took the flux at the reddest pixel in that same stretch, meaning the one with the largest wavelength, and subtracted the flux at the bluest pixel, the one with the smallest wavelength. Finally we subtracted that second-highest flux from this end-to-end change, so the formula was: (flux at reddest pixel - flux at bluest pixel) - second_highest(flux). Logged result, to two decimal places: -0.47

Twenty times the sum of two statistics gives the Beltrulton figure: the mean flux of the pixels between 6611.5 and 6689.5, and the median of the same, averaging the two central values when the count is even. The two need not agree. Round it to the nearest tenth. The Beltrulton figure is 17.9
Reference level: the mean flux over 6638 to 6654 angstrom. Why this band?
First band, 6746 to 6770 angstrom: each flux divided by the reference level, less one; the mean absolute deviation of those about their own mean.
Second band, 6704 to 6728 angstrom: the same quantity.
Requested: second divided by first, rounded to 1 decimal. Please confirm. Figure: 2.5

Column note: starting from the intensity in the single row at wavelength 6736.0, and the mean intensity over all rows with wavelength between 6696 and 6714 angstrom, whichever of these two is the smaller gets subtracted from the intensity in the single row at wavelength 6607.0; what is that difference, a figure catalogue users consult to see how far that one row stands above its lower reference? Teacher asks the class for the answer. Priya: 0.084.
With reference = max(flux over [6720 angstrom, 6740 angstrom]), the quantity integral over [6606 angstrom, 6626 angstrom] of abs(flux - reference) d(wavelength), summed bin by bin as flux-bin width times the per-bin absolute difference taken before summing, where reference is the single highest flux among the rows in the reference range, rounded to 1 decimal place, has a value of 1.0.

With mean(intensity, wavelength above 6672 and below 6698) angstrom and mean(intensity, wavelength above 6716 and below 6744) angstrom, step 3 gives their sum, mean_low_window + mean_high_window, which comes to 0.904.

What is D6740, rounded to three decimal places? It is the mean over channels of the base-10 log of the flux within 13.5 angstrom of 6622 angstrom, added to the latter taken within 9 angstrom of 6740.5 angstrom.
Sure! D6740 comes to -0.748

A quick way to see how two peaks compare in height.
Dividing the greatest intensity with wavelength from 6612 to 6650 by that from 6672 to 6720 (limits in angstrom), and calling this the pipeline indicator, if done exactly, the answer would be 0.86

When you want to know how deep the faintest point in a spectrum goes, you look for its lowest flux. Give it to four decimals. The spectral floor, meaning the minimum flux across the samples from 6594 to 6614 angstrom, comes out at 0.4139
